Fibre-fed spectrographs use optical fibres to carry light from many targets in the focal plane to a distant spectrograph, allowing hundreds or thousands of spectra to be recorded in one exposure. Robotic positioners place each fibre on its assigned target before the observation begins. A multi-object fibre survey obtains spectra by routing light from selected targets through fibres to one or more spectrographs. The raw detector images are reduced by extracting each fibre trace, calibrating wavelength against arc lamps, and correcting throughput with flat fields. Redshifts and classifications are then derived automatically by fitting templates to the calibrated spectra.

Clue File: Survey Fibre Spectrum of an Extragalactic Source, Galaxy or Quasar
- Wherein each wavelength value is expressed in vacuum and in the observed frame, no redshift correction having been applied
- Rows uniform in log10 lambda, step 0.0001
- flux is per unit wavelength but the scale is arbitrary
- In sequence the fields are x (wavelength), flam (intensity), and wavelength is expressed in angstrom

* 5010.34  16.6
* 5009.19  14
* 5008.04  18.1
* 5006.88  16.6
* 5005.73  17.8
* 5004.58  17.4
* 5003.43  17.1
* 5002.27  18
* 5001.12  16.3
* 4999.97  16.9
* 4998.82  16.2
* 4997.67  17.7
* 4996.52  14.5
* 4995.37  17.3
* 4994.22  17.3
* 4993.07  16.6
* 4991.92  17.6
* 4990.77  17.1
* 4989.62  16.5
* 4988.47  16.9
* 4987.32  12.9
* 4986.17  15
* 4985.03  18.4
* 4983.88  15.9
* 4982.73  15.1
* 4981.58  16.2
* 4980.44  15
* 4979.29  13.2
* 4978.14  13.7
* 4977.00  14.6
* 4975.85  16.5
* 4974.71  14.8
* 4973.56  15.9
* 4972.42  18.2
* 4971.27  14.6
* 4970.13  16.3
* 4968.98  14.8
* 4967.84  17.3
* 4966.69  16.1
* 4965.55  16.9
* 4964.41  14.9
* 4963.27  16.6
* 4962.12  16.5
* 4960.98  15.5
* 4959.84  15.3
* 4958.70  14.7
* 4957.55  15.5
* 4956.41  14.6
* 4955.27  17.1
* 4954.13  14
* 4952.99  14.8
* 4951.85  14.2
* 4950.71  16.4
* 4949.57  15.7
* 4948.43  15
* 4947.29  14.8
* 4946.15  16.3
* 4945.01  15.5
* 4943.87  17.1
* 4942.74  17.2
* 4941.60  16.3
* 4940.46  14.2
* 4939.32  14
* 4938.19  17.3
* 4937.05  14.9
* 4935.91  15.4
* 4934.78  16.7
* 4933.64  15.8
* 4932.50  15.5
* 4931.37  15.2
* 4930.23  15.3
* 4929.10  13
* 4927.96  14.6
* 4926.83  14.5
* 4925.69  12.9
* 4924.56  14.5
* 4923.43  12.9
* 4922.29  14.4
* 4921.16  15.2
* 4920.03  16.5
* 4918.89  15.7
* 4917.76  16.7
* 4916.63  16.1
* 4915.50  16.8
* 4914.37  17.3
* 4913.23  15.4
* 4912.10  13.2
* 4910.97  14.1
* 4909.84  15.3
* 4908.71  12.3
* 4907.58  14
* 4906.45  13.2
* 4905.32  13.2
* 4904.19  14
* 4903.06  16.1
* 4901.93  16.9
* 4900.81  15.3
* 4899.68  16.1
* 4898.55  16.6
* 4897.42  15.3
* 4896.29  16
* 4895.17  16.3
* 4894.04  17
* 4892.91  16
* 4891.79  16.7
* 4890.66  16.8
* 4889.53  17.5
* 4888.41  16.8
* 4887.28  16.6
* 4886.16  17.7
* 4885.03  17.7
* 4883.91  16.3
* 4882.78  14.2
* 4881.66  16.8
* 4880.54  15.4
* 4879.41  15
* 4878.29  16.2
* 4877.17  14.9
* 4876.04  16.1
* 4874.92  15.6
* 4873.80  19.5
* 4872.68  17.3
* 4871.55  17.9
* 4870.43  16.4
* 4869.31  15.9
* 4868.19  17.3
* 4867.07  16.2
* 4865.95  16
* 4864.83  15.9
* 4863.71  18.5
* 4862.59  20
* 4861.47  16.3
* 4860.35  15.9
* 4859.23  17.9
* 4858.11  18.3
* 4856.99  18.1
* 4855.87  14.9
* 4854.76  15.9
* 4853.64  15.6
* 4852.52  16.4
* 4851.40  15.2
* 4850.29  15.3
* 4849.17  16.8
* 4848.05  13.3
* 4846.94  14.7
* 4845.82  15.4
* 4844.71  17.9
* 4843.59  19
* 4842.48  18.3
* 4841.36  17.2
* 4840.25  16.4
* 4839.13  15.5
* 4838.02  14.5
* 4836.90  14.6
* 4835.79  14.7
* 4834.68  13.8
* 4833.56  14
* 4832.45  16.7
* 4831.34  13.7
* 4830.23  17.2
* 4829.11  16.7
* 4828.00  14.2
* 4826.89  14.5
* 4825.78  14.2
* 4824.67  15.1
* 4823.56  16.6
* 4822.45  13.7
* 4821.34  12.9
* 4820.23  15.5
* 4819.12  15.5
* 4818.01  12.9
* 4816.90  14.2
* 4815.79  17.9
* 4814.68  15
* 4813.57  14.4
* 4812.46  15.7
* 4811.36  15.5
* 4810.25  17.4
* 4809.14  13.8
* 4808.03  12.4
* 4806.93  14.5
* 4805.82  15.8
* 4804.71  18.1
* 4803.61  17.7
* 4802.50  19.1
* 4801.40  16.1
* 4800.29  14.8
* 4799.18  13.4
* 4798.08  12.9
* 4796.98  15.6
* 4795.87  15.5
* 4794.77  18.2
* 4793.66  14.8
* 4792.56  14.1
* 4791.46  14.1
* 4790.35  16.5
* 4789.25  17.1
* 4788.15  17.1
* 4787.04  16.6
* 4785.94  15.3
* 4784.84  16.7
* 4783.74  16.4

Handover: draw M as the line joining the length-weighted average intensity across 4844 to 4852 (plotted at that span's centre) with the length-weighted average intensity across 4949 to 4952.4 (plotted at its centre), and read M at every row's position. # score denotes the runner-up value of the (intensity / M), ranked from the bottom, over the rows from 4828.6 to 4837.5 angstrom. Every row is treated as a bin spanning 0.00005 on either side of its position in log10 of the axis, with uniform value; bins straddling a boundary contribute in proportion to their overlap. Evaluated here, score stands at 0.88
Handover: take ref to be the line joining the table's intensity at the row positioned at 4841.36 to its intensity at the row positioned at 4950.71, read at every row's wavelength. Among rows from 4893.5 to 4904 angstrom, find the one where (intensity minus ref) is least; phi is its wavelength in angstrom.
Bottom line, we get 4897.42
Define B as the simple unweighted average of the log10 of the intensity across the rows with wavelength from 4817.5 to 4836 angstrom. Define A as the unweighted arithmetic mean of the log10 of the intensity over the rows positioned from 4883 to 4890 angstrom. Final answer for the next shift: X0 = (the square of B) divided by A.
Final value 1.11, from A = 1.23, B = 1.17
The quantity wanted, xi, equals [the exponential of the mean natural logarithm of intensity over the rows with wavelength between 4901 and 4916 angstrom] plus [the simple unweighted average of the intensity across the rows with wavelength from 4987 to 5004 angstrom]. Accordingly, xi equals 31.3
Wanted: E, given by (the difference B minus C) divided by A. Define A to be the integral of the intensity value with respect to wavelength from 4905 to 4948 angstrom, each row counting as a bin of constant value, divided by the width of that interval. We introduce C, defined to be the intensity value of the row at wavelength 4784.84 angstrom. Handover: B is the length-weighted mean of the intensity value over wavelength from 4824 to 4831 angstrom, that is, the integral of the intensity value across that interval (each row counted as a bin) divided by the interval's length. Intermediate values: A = 15.1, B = 15.3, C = 16.7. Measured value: -0.09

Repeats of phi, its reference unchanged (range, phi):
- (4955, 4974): 4956.41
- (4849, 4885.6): 4882.78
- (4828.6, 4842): 4831.34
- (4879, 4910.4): 4908.71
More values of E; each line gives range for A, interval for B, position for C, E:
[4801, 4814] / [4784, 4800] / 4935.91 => 0.01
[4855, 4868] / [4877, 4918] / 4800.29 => 0.05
